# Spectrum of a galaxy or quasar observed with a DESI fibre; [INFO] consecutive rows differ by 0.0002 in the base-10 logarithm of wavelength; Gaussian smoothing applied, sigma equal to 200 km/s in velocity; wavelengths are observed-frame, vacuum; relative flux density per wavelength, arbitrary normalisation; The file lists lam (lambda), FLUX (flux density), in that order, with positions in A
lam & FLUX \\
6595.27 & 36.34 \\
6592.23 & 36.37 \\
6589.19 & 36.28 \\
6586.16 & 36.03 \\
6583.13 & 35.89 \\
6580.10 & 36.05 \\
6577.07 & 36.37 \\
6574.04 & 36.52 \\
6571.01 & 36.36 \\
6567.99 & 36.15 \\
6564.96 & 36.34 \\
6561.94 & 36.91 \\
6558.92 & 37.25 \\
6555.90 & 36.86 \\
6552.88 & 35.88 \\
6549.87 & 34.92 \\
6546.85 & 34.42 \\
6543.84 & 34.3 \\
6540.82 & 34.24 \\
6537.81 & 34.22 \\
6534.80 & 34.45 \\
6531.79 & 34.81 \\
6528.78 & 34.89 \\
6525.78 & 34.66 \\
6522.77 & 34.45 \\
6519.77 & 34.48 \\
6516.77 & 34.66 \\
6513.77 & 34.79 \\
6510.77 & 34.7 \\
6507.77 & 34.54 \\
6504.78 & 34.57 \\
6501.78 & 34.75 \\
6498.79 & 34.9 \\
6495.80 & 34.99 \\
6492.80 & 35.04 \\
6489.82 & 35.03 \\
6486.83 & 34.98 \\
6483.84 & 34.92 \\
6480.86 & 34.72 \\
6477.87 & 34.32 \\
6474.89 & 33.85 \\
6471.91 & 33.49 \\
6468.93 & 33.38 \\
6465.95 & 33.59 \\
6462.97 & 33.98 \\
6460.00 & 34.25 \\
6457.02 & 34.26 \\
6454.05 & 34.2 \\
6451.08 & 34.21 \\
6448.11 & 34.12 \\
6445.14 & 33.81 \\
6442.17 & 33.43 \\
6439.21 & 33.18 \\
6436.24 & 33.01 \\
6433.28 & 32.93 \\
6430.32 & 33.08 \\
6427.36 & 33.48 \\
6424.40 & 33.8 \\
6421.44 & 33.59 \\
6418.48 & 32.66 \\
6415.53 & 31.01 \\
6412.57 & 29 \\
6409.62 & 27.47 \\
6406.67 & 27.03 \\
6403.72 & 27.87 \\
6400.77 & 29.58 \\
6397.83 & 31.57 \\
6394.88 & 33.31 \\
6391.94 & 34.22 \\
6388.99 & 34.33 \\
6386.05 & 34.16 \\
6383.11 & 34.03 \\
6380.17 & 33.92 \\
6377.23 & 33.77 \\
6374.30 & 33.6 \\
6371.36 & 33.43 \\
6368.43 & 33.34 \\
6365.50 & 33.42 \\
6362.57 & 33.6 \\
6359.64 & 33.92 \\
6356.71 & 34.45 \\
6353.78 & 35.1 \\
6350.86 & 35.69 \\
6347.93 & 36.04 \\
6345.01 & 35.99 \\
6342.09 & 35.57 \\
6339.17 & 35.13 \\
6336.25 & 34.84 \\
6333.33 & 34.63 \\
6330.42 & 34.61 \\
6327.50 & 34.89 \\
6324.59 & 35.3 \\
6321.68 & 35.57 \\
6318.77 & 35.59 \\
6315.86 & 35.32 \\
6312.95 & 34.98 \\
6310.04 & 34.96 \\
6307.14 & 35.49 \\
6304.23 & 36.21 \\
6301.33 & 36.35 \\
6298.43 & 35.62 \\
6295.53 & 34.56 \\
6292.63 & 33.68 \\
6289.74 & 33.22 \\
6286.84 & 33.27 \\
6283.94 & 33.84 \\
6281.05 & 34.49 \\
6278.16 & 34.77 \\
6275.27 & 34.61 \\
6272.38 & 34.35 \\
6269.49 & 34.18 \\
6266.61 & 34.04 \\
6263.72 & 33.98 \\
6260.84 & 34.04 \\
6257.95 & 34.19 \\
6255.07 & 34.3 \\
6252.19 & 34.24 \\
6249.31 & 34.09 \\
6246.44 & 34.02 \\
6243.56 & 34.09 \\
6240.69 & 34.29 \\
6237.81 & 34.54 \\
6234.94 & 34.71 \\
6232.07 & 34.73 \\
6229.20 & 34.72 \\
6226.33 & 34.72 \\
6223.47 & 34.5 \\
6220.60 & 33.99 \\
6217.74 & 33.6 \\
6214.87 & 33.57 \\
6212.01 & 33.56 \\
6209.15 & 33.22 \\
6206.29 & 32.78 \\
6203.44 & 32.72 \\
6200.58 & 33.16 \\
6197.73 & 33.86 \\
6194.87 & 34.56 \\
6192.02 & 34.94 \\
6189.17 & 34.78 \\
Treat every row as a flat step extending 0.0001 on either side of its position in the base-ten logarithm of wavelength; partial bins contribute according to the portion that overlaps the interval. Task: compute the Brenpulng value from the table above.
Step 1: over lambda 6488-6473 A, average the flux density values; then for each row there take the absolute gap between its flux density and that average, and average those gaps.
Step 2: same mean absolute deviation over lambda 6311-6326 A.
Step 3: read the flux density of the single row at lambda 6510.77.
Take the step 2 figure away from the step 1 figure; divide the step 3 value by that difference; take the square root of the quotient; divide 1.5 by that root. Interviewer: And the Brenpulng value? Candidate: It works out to 0.11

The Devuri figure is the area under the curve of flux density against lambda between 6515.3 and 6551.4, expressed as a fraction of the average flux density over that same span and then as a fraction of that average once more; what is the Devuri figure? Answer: 1.05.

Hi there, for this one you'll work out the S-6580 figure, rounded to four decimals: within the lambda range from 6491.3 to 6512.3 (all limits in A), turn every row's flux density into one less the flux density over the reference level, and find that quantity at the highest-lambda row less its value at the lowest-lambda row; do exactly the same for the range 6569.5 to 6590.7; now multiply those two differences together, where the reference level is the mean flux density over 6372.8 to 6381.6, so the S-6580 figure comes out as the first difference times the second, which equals 0.0000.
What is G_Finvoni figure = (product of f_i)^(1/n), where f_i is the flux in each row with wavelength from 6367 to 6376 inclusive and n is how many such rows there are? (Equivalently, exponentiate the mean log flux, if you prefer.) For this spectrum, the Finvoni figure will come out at 33.5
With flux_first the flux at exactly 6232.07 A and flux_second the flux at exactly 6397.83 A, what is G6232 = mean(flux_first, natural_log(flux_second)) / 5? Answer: 3.818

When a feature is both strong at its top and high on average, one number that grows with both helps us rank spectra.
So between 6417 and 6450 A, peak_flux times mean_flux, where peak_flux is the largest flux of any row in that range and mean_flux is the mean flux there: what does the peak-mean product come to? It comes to 1139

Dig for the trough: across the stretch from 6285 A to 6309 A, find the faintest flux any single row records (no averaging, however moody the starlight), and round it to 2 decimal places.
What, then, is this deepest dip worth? 33.22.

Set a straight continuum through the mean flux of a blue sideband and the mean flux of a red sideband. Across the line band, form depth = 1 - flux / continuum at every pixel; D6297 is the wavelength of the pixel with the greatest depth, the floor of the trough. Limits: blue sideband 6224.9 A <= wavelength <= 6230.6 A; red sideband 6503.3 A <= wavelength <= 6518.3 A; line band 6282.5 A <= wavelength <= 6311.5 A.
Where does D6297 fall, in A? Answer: 6289.74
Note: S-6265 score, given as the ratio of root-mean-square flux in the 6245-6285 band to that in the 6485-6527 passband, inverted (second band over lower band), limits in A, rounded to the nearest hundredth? 1.02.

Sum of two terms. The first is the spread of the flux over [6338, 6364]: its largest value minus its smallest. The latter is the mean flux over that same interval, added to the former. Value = 37.5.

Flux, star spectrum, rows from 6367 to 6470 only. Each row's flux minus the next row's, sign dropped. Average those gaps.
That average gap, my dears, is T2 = 0.53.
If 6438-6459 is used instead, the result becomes 0.18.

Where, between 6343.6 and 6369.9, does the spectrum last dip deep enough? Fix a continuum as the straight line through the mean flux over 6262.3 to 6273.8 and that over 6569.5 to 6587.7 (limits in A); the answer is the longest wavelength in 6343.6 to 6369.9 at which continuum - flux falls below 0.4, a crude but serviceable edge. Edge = 6356.71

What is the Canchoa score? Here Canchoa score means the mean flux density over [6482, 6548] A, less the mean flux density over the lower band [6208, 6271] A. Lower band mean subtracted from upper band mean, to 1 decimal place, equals 0.5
